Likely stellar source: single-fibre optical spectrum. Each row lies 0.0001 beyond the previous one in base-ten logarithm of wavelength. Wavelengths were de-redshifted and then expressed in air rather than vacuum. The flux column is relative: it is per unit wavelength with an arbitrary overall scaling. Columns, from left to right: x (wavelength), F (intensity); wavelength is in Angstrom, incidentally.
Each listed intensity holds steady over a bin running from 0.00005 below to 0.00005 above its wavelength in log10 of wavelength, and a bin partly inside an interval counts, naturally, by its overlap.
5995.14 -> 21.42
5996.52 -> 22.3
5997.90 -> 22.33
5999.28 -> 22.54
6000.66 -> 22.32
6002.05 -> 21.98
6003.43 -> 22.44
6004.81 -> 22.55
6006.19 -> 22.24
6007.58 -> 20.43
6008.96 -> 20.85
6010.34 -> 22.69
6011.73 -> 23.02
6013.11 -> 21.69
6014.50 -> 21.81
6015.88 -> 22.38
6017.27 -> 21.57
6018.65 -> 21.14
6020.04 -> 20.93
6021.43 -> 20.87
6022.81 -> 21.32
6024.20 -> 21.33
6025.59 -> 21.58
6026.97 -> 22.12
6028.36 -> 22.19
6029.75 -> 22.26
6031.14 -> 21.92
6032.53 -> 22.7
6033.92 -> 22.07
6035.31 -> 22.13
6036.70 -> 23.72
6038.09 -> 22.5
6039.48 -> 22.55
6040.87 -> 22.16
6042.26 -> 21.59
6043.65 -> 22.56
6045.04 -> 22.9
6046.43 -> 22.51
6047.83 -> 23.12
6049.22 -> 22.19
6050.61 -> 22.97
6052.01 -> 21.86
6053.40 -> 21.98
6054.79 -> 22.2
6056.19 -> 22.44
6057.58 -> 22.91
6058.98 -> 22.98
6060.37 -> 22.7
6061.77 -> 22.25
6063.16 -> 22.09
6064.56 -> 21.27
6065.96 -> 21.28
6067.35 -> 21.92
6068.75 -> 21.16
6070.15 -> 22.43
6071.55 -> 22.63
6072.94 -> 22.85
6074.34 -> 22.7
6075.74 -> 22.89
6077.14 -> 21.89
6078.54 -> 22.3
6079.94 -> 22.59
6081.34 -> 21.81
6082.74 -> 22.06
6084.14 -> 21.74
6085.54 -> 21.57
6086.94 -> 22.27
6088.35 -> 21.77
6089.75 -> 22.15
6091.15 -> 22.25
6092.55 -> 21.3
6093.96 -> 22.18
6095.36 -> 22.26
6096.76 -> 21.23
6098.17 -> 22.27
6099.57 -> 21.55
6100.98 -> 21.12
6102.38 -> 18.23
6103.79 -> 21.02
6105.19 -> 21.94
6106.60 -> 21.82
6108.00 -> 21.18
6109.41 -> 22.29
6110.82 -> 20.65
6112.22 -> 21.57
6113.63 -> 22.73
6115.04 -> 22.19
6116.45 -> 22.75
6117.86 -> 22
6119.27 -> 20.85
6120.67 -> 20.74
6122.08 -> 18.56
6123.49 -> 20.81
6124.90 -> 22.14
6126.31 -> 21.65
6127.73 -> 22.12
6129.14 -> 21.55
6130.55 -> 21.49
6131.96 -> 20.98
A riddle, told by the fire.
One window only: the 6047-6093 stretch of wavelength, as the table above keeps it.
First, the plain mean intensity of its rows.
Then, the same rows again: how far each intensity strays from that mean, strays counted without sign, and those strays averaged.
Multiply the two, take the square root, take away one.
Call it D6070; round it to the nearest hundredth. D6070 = 2.10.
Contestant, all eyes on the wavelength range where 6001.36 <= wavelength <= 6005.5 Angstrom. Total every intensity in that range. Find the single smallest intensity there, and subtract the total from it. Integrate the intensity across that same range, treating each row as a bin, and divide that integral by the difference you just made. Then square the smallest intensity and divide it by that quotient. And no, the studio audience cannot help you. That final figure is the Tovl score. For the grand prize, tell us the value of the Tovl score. -235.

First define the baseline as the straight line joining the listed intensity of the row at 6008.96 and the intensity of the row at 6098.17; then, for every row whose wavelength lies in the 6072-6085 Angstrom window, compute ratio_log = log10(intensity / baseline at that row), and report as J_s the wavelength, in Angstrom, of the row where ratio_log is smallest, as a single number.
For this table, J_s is 6084.14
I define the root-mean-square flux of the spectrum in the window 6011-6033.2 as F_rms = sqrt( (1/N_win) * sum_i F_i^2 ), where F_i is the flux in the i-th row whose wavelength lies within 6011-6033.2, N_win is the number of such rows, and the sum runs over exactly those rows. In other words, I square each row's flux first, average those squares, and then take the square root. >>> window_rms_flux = 21.81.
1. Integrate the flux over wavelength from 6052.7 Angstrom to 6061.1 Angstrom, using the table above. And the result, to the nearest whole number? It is 189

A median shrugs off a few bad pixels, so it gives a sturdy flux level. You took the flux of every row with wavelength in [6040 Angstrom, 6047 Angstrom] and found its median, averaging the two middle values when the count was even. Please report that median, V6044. 22.5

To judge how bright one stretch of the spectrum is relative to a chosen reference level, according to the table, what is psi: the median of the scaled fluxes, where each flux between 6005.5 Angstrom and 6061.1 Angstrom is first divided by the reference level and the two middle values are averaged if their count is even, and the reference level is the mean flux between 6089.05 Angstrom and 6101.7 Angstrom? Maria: 1.02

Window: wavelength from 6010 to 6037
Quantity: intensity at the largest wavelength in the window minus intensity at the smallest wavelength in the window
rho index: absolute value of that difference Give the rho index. 1.0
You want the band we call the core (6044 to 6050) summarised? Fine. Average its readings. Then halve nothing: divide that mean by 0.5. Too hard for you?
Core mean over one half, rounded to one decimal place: 45.4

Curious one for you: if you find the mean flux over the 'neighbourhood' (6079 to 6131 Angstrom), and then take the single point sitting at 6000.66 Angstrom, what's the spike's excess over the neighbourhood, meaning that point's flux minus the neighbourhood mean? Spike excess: 0.74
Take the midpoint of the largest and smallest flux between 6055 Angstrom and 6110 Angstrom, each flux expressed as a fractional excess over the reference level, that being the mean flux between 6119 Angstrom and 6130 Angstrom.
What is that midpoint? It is -0.02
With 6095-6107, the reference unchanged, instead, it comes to -0.04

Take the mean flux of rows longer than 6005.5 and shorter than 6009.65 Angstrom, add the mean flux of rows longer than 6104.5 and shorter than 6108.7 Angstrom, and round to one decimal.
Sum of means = 42.8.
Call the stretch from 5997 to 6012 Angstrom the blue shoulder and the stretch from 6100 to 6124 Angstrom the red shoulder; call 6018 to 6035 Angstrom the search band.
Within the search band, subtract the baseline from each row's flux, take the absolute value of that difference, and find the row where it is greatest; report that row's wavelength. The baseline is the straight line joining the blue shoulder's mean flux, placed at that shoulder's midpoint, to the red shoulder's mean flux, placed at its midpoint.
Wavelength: 6021.43 Angstrom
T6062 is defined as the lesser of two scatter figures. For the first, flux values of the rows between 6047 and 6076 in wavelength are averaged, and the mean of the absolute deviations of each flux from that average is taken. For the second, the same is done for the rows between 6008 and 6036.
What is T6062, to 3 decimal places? 0.481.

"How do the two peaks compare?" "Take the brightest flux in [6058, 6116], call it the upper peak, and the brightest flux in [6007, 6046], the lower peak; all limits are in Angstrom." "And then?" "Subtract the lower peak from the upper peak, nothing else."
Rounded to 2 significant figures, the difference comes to -0.74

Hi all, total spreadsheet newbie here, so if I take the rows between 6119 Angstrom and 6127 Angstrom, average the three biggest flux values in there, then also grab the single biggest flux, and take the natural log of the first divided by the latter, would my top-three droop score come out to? -0.027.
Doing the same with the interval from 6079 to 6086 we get -0.020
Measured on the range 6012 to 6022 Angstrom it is -0.019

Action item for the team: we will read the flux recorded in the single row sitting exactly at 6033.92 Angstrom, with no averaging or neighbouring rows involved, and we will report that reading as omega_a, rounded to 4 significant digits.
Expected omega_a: 22.07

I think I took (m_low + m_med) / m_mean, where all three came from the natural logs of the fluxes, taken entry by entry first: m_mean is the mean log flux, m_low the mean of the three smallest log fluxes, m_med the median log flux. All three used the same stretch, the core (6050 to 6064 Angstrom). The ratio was 1.99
